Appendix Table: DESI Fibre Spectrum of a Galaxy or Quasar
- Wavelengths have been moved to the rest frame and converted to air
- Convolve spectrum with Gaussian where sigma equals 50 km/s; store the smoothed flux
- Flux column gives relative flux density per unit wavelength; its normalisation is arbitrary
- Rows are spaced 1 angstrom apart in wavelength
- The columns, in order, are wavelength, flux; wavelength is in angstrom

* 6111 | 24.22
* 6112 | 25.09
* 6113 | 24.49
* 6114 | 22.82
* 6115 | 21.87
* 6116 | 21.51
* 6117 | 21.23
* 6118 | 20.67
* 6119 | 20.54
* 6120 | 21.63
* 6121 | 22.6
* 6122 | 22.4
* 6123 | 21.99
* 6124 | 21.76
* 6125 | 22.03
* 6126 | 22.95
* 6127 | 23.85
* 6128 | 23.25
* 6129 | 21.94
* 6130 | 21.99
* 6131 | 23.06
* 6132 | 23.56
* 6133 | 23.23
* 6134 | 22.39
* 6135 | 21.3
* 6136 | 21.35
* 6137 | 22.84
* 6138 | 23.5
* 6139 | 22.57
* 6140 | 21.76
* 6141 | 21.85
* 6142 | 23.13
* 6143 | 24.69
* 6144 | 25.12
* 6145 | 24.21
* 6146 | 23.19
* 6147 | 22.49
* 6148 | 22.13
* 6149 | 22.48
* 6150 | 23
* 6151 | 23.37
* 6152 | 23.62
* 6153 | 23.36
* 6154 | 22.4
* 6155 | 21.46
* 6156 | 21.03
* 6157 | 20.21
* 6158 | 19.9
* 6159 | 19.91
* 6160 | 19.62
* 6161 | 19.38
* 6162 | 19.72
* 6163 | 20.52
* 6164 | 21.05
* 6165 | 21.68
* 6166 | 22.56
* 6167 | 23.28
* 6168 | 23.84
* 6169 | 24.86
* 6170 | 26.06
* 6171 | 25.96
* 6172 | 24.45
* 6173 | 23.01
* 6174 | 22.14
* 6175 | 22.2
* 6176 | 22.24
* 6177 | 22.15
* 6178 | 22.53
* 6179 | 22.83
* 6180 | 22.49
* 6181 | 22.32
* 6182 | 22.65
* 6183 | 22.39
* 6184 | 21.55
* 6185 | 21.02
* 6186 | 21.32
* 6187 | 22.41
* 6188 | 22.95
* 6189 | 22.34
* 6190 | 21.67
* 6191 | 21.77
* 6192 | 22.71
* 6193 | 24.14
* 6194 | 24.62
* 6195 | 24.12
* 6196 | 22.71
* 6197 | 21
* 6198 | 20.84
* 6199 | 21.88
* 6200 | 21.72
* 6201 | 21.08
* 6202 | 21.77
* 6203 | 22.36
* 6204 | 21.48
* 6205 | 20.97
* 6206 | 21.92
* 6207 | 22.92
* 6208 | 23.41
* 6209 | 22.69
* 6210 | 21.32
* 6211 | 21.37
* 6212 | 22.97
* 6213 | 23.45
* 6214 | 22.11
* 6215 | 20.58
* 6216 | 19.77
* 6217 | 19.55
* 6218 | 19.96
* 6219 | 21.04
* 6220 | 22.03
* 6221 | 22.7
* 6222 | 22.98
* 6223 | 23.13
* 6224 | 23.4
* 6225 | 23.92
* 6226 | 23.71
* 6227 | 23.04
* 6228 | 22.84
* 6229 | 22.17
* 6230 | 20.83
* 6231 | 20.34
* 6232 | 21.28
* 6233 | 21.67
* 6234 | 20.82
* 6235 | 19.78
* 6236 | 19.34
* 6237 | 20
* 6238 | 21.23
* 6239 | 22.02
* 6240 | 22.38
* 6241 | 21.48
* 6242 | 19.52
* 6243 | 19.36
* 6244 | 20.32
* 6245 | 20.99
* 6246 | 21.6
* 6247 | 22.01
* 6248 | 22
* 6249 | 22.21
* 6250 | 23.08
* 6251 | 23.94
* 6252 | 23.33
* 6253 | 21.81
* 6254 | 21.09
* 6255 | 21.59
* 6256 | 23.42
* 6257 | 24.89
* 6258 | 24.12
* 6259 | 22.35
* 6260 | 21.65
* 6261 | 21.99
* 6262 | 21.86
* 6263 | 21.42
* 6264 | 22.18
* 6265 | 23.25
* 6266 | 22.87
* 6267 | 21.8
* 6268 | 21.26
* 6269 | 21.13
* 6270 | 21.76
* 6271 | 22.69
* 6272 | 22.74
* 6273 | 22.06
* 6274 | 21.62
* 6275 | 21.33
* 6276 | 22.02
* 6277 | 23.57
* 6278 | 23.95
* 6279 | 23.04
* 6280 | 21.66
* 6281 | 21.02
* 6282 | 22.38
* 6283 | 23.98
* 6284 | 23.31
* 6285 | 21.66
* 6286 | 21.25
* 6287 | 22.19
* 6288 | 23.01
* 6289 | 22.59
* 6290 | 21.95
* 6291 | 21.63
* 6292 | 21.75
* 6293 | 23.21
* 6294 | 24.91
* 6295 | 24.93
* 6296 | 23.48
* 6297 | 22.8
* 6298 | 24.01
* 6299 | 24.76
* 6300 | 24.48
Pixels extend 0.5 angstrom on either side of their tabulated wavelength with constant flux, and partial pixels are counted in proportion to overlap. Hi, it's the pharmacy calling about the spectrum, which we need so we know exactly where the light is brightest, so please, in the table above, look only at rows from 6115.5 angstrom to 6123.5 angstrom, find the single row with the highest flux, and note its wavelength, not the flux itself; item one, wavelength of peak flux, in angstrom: 6121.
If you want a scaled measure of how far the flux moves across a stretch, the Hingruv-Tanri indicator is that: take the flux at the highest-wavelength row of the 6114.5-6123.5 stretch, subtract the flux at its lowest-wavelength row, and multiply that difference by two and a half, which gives 0.3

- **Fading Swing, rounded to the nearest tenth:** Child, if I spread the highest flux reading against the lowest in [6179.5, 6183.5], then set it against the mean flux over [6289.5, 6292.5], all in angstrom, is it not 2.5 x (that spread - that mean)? -53.6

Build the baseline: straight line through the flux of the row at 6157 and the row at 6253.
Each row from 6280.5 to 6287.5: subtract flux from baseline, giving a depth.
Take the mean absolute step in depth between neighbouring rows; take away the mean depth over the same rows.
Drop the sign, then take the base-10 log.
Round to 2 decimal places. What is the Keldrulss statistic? 0.01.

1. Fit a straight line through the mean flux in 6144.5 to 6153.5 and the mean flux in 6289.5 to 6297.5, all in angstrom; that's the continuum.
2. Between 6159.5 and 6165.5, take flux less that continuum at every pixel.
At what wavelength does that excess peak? 6165 angstrom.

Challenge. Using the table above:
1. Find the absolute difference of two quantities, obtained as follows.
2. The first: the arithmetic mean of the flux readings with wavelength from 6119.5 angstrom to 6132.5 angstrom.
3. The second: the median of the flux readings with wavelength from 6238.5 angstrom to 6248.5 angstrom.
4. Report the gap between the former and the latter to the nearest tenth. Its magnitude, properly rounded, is 1.0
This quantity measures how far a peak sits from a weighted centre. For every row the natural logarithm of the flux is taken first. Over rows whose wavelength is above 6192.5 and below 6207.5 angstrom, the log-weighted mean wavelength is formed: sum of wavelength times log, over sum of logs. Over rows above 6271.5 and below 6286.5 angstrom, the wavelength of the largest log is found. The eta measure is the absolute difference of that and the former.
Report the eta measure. 83.0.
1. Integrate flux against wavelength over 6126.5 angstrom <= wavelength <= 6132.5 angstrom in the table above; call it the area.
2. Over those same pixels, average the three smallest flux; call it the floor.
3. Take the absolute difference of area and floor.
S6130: 115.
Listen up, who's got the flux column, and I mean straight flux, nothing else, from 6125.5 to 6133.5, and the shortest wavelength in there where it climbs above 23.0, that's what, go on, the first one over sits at 6127 angstrom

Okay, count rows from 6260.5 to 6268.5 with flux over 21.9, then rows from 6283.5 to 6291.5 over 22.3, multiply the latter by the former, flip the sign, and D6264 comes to -12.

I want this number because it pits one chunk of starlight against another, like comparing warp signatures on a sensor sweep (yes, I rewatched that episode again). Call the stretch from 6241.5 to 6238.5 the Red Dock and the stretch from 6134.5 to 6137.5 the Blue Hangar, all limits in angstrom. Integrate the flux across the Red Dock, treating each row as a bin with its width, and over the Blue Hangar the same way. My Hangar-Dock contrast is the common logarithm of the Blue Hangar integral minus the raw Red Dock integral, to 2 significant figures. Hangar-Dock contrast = -64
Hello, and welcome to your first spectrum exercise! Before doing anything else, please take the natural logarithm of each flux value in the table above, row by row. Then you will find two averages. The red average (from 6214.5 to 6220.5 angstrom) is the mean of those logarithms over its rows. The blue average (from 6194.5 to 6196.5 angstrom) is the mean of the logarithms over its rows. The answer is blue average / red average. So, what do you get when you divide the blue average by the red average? 1.04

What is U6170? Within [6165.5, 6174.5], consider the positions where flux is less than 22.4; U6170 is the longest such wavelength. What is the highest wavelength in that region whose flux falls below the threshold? 6174 angstrom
